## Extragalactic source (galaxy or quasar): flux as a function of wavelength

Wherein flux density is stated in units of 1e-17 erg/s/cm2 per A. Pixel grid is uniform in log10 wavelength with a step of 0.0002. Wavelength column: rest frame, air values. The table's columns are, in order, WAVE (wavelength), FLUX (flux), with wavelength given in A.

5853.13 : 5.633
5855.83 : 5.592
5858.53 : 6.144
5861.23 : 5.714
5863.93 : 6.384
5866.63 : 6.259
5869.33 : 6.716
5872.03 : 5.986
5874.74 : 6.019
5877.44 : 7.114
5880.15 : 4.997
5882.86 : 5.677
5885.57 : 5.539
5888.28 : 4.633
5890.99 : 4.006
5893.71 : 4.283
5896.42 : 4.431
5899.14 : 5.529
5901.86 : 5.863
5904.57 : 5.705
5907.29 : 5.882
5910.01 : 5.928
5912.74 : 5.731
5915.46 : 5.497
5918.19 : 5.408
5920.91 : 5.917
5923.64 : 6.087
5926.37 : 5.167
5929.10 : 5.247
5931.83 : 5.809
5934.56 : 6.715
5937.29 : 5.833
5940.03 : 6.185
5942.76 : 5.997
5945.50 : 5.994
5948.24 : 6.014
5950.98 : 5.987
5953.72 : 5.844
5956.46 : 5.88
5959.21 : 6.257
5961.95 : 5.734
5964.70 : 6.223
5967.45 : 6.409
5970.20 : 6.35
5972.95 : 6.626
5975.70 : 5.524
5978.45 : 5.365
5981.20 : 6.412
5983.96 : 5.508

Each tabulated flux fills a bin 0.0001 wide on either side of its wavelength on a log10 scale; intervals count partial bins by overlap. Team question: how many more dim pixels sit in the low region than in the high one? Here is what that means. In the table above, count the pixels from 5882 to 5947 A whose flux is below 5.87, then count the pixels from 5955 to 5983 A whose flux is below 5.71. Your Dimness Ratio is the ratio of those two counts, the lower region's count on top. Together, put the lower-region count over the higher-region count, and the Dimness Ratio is 8.0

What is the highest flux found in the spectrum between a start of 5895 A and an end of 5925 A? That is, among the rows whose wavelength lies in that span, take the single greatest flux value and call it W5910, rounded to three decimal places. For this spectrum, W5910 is 6.087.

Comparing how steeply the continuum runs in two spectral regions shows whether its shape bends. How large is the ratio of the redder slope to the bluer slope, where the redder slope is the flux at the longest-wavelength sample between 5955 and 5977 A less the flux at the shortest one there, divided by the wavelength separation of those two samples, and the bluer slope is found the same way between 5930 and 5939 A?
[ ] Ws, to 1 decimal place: -4.2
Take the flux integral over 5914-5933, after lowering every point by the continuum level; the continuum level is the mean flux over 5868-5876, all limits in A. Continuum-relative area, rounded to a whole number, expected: -12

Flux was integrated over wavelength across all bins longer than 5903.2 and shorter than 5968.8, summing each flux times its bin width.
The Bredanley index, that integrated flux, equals 387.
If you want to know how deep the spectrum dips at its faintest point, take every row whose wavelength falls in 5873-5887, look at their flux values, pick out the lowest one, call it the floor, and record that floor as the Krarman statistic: 4.997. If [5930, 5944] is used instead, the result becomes 5.809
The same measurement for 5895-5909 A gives 4.431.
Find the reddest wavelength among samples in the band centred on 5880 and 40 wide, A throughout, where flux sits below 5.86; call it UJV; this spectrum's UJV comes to 5899.14 A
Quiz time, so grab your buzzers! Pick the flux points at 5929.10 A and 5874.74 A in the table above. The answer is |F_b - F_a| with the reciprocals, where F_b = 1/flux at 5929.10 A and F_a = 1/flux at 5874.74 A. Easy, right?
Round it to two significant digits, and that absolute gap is 0.024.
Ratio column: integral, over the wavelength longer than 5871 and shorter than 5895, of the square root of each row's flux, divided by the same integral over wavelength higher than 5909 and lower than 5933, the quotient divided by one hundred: 0.0097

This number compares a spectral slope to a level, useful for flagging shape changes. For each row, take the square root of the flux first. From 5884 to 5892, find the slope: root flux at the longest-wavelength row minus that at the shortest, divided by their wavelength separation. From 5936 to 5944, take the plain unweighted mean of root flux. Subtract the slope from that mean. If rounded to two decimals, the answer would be 2.52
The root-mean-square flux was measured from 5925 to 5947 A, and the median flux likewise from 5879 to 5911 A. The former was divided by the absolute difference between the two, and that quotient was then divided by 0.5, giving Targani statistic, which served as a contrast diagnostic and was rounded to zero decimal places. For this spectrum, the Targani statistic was 33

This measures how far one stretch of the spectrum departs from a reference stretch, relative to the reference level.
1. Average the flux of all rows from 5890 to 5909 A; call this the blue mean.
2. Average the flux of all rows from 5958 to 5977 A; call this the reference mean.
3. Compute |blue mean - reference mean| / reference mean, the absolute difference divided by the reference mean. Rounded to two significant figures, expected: 0.17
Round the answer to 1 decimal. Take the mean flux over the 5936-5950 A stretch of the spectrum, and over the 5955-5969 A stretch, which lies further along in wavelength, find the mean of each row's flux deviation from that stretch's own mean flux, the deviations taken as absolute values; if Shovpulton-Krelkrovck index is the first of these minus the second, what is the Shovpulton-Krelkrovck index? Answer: 5.8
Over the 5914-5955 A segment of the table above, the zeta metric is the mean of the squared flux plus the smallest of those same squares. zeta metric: 61.0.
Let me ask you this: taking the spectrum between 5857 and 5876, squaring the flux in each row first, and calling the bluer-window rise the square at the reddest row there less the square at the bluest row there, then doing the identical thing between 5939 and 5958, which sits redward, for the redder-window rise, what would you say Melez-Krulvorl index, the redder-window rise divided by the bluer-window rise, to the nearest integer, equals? 2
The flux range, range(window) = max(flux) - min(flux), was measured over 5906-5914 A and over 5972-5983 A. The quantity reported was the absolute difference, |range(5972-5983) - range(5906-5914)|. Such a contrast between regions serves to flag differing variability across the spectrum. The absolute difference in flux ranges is 1.1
